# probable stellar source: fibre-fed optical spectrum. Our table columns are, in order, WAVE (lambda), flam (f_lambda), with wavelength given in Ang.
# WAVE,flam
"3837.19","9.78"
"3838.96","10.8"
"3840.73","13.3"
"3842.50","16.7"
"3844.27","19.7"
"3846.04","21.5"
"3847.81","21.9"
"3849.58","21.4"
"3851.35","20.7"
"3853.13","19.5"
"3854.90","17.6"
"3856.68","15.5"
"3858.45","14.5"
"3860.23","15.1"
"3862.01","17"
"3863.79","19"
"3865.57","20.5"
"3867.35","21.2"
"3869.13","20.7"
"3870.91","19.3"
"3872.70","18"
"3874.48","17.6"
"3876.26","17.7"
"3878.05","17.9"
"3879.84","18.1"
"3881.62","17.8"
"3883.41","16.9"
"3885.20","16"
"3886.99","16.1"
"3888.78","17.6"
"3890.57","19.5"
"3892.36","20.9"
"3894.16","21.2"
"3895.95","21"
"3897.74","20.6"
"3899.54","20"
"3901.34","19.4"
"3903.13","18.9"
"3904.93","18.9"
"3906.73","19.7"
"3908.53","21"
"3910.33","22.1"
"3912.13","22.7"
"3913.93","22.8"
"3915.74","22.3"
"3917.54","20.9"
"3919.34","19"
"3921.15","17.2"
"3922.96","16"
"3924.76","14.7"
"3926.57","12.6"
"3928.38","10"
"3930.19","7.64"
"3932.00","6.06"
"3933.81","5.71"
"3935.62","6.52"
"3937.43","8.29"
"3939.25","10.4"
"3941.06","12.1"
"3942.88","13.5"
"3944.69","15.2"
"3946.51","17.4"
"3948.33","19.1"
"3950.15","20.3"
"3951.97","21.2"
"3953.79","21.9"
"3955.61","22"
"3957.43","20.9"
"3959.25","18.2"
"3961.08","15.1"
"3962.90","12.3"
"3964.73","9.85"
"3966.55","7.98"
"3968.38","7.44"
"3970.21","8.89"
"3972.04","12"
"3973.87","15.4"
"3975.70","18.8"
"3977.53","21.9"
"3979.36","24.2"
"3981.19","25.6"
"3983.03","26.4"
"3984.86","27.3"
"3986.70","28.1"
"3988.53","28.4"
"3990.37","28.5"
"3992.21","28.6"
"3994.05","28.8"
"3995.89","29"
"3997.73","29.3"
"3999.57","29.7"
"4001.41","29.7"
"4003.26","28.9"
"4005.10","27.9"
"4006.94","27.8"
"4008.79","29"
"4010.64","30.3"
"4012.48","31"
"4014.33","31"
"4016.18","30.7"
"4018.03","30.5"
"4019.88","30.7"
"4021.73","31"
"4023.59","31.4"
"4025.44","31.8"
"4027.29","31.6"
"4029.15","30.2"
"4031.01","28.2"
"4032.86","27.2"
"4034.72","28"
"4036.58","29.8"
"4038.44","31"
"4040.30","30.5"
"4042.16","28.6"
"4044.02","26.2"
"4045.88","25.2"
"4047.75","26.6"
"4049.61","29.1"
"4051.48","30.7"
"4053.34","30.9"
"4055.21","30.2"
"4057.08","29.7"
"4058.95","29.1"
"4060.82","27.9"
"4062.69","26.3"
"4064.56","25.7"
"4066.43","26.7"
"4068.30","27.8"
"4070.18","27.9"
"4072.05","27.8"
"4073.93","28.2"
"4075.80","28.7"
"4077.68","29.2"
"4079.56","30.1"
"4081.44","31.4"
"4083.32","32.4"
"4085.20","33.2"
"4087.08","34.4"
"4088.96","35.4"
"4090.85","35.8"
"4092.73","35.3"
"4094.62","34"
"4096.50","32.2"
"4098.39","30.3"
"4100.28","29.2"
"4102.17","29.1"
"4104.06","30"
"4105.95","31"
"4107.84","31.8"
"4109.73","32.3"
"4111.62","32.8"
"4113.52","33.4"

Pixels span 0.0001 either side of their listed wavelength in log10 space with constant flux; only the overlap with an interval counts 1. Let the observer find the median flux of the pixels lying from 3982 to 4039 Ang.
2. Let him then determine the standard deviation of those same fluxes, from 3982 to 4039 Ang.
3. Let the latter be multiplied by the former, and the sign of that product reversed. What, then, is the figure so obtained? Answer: -42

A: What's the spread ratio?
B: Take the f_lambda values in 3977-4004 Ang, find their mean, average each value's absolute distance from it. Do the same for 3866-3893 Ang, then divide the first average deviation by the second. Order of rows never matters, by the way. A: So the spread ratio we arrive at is 1.3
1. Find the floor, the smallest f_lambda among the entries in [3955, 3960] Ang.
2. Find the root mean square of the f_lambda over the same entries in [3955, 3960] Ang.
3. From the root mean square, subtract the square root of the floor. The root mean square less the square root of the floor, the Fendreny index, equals 16.2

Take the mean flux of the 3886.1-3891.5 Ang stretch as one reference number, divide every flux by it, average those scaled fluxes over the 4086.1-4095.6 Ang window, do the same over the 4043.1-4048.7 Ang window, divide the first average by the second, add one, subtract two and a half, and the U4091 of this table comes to -0.2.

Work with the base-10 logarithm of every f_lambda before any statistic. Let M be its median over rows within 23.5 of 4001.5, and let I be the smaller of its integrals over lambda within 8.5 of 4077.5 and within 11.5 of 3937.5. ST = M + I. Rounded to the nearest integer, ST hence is 25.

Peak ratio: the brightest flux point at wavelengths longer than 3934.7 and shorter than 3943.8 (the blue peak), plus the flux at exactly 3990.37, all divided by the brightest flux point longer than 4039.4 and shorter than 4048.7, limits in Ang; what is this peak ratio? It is 1.38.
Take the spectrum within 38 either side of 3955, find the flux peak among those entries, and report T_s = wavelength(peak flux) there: 3992.21 Ang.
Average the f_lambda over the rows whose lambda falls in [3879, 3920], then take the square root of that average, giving 4.44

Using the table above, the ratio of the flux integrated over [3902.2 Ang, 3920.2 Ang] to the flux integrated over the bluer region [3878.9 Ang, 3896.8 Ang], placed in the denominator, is 1.1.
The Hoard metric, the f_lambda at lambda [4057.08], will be 29.7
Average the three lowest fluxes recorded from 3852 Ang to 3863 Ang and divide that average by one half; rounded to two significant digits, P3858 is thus 30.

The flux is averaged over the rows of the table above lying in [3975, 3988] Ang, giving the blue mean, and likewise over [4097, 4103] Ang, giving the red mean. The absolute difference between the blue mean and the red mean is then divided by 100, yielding 0.049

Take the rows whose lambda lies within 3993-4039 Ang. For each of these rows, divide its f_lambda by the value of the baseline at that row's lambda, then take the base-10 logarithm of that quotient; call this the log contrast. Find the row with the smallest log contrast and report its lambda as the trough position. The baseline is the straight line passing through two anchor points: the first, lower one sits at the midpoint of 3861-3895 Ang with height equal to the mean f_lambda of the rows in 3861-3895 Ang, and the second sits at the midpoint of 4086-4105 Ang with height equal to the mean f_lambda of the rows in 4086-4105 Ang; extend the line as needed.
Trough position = 4032.86 Ang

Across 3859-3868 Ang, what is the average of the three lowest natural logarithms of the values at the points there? 2.8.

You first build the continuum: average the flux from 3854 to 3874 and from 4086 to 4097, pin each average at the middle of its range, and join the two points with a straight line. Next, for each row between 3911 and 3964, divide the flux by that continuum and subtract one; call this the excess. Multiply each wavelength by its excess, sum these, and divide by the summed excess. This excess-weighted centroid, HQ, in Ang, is 3939.2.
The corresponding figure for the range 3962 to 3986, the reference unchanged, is 3969.2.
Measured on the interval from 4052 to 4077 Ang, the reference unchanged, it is 4066.4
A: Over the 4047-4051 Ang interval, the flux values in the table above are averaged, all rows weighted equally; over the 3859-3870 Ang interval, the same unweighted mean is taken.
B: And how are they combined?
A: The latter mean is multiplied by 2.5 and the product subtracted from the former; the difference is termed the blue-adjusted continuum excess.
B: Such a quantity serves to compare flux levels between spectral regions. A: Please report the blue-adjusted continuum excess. -19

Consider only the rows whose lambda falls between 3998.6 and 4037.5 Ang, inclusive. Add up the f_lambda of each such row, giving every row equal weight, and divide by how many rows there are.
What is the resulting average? 30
